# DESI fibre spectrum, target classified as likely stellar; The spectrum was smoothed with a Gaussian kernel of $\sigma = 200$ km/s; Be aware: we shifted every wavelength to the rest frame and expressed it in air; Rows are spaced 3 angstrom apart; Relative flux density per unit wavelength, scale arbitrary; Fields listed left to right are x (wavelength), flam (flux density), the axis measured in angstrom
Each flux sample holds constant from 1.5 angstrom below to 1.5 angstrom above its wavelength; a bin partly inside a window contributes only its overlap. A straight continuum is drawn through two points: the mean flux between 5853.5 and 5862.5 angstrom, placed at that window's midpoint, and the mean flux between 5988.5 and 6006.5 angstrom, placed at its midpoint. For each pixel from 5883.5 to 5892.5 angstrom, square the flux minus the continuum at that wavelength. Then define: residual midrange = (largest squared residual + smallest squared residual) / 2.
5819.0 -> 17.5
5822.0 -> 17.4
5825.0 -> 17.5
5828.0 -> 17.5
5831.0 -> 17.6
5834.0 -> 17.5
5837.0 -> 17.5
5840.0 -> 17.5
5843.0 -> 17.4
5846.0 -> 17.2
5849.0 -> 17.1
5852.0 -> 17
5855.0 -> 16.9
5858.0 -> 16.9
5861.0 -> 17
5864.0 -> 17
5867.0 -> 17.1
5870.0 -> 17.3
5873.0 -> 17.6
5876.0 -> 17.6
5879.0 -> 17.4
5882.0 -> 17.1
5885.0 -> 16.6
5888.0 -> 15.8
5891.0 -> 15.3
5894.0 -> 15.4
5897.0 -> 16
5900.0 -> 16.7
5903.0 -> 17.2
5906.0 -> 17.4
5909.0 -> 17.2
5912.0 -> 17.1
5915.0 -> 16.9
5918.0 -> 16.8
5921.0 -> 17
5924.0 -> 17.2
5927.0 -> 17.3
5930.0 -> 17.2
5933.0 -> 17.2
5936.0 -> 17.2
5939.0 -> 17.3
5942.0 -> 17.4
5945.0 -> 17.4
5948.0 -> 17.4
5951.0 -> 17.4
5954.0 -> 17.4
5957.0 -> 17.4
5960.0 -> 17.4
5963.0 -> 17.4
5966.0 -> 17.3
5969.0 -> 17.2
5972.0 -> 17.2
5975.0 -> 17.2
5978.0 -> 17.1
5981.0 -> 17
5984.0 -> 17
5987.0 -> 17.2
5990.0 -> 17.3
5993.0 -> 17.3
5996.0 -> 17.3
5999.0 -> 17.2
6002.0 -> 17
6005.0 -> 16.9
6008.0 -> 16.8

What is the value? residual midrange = 1.5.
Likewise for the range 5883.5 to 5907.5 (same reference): 1.4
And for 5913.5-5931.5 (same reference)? 0.0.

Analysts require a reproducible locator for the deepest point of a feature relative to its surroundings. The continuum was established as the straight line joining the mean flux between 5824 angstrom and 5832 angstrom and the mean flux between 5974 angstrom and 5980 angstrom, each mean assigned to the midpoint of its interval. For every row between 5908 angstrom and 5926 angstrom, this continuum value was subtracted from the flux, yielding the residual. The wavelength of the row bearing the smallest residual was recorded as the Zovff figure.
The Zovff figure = 5918.0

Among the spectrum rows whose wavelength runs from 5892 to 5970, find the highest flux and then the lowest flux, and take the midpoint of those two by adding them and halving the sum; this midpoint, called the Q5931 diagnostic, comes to 16.4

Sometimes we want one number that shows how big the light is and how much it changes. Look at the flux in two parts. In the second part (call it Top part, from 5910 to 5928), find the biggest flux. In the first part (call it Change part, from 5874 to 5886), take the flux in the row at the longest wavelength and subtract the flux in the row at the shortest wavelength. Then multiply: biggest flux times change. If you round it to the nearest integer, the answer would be -17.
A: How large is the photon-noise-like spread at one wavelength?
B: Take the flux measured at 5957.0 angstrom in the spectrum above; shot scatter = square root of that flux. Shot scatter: 4.17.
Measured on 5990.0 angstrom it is 4.16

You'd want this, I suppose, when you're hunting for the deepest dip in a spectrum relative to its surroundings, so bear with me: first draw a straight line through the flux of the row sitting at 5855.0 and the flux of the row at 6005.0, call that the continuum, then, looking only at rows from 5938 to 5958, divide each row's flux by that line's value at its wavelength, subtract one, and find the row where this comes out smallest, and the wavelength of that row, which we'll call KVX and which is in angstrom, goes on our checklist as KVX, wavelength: 5939.0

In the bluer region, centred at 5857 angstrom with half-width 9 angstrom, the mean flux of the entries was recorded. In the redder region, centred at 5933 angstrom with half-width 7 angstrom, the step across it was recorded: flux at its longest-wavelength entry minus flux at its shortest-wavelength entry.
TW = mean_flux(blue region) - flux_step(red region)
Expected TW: 16.98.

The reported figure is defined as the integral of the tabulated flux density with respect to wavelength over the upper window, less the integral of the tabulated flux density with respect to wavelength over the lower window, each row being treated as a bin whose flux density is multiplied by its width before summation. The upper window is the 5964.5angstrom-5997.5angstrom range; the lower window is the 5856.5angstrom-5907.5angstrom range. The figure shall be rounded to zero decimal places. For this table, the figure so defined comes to -289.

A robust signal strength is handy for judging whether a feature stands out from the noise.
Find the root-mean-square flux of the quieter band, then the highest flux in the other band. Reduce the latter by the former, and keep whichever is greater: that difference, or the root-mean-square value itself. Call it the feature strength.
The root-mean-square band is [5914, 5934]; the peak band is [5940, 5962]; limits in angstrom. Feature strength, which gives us 17.09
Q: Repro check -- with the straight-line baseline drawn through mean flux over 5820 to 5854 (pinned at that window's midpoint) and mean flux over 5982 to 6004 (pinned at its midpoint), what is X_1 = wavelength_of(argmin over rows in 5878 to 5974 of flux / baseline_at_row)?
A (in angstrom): 5891.0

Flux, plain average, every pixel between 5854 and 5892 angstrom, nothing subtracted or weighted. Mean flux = 16.9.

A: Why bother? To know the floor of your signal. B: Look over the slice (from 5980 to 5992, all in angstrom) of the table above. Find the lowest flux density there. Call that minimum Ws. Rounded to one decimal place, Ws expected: 17.0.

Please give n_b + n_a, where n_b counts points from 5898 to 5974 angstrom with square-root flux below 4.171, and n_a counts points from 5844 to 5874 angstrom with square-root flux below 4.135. 21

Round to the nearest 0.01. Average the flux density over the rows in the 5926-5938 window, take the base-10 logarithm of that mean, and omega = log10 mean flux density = 1.24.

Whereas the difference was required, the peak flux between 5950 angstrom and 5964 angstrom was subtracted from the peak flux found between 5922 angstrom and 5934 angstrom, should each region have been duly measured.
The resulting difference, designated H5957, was -0.1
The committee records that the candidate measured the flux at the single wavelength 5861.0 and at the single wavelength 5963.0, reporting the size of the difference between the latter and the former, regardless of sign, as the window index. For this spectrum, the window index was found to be 0.4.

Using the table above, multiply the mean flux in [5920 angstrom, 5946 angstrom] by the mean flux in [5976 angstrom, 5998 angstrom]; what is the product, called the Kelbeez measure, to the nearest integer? 296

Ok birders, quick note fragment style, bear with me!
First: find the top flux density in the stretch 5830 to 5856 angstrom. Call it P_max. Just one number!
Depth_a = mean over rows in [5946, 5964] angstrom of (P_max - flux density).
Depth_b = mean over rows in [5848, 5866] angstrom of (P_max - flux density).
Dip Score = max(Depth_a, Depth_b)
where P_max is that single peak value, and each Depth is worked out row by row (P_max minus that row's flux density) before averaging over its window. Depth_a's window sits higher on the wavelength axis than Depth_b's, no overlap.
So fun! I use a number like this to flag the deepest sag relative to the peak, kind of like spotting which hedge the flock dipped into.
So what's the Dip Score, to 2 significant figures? 0.62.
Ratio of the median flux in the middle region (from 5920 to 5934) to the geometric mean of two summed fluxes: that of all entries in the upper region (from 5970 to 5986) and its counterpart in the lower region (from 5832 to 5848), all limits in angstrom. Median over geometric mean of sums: 0.199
